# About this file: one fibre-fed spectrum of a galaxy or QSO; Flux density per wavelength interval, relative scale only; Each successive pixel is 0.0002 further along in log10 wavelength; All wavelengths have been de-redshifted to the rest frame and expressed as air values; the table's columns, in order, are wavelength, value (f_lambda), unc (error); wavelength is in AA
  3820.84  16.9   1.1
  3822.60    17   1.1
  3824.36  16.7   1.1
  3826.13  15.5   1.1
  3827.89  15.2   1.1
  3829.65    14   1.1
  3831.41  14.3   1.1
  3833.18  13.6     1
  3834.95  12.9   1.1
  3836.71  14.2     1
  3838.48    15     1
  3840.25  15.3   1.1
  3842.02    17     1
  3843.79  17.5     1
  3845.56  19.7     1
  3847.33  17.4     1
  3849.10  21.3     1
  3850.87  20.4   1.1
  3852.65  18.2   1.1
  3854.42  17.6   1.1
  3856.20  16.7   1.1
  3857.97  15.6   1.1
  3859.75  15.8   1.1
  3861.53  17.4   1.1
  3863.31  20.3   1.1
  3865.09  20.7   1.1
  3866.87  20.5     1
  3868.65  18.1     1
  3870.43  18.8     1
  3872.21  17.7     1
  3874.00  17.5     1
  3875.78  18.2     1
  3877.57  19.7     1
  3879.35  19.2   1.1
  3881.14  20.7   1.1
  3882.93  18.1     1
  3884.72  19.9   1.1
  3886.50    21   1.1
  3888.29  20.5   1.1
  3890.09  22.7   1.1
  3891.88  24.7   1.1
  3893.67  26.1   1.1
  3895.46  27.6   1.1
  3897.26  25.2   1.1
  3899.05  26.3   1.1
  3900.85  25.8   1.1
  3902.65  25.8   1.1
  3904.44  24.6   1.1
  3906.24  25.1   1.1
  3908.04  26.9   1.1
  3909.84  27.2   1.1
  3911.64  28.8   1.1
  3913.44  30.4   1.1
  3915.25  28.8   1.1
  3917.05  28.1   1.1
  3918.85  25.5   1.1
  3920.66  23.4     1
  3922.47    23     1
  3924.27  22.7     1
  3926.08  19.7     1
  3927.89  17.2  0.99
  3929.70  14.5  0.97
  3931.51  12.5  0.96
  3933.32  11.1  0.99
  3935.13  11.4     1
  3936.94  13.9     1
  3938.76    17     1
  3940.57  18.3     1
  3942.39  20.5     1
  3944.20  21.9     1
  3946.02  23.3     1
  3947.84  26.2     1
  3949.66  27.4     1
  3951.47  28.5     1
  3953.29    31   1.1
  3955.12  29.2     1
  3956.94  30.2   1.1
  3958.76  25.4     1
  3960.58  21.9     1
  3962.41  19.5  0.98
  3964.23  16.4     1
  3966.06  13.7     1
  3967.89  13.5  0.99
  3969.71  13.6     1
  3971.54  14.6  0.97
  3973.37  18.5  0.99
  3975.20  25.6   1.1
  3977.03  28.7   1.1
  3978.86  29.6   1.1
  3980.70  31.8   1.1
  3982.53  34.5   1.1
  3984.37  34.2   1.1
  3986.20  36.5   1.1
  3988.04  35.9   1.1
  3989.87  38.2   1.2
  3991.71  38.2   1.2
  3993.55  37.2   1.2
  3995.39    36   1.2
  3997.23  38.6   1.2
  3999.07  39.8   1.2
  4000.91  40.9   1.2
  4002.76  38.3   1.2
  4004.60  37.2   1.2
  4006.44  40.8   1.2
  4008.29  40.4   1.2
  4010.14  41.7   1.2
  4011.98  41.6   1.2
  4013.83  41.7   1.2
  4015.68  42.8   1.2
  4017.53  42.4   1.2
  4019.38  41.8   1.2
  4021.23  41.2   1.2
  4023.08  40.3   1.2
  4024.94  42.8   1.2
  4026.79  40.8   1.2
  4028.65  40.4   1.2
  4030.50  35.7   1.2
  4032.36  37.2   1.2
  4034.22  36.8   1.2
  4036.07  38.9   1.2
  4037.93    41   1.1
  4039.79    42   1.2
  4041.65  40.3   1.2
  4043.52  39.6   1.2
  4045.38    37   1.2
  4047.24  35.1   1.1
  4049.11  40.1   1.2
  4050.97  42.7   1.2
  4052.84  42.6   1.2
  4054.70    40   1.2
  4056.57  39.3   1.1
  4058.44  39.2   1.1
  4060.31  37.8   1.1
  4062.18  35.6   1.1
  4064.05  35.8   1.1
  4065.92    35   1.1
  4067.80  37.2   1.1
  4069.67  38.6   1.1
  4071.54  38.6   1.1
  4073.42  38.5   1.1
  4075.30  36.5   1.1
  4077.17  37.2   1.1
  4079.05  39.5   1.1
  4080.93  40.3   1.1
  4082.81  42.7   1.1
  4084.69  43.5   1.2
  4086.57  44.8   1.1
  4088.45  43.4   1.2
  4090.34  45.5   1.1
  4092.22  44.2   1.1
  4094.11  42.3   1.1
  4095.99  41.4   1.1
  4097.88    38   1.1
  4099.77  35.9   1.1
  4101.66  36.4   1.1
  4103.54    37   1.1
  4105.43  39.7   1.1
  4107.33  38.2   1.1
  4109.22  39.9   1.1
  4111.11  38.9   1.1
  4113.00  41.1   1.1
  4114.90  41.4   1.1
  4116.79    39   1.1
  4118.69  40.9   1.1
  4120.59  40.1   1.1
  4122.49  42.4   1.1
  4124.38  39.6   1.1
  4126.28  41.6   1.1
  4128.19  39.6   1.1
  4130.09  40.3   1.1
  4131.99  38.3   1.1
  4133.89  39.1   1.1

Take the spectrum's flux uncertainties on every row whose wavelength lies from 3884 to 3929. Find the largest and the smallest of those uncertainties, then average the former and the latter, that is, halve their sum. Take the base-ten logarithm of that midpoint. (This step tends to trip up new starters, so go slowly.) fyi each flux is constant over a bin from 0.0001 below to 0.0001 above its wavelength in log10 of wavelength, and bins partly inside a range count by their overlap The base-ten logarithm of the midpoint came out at 0.019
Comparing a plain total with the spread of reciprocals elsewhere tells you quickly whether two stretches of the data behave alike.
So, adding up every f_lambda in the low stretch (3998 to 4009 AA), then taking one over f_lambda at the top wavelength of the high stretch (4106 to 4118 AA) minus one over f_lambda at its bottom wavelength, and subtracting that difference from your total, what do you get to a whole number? 237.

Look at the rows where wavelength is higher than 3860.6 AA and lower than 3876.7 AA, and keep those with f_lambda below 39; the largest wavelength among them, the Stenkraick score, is 3875.78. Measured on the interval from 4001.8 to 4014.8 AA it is 4004.60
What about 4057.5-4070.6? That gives 4069.67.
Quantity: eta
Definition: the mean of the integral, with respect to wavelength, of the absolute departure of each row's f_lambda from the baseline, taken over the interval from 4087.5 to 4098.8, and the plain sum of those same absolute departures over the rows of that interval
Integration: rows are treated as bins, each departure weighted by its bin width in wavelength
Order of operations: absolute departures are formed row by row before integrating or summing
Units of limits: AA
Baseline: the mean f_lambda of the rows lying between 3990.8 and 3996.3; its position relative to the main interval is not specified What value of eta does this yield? 46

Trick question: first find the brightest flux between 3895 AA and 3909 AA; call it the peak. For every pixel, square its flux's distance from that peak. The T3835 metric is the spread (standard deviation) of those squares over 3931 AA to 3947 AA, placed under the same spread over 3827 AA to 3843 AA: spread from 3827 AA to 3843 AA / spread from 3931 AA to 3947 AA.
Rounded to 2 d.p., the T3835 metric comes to 0.30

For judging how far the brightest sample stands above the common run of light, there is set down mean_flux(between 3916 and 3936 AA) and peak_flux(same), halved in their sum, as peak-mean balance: 24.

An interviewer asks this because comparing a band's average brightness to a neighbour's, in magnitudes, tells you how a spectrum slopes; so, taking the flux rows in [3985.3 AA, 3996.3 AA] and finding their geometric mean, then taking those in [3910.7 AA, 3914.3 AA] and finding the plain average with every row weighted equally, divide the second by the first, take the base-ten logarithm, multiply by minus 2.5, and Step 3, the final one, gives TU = 0.2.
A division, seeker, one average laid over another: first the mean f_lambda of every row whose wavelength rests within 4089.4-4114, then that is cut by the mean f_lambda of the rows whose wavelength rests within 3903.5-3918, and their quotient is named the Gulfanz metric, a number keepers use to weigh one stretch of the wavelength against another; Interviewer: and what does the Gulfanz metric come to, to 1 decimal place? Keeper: 1.5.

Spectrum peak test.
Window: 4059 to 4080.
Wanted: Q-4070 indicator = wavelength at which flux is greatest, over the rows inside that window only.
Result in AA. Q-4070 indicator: 4079.05 AA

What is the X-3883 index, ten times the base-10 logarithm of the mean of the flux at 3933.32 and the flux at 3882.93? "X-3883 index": 11.6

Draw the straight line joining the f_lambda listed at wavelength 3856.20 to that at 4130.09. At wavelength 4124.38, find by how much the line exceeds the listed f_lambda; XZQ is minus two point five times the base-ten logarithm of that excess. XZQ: 2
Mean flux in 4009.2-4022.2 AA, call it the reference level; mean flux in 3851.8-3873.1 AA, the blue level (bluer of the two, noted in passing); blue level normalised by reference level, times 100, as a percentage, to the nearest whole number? 43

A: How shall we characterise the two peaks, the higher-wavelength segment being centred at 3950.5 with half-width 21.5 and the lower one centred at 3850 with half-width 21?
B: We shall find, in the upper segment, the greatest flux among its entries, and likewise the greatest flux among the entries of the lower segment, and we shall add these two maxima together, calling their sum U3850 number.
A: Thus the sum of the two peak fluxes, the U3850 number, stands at 52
